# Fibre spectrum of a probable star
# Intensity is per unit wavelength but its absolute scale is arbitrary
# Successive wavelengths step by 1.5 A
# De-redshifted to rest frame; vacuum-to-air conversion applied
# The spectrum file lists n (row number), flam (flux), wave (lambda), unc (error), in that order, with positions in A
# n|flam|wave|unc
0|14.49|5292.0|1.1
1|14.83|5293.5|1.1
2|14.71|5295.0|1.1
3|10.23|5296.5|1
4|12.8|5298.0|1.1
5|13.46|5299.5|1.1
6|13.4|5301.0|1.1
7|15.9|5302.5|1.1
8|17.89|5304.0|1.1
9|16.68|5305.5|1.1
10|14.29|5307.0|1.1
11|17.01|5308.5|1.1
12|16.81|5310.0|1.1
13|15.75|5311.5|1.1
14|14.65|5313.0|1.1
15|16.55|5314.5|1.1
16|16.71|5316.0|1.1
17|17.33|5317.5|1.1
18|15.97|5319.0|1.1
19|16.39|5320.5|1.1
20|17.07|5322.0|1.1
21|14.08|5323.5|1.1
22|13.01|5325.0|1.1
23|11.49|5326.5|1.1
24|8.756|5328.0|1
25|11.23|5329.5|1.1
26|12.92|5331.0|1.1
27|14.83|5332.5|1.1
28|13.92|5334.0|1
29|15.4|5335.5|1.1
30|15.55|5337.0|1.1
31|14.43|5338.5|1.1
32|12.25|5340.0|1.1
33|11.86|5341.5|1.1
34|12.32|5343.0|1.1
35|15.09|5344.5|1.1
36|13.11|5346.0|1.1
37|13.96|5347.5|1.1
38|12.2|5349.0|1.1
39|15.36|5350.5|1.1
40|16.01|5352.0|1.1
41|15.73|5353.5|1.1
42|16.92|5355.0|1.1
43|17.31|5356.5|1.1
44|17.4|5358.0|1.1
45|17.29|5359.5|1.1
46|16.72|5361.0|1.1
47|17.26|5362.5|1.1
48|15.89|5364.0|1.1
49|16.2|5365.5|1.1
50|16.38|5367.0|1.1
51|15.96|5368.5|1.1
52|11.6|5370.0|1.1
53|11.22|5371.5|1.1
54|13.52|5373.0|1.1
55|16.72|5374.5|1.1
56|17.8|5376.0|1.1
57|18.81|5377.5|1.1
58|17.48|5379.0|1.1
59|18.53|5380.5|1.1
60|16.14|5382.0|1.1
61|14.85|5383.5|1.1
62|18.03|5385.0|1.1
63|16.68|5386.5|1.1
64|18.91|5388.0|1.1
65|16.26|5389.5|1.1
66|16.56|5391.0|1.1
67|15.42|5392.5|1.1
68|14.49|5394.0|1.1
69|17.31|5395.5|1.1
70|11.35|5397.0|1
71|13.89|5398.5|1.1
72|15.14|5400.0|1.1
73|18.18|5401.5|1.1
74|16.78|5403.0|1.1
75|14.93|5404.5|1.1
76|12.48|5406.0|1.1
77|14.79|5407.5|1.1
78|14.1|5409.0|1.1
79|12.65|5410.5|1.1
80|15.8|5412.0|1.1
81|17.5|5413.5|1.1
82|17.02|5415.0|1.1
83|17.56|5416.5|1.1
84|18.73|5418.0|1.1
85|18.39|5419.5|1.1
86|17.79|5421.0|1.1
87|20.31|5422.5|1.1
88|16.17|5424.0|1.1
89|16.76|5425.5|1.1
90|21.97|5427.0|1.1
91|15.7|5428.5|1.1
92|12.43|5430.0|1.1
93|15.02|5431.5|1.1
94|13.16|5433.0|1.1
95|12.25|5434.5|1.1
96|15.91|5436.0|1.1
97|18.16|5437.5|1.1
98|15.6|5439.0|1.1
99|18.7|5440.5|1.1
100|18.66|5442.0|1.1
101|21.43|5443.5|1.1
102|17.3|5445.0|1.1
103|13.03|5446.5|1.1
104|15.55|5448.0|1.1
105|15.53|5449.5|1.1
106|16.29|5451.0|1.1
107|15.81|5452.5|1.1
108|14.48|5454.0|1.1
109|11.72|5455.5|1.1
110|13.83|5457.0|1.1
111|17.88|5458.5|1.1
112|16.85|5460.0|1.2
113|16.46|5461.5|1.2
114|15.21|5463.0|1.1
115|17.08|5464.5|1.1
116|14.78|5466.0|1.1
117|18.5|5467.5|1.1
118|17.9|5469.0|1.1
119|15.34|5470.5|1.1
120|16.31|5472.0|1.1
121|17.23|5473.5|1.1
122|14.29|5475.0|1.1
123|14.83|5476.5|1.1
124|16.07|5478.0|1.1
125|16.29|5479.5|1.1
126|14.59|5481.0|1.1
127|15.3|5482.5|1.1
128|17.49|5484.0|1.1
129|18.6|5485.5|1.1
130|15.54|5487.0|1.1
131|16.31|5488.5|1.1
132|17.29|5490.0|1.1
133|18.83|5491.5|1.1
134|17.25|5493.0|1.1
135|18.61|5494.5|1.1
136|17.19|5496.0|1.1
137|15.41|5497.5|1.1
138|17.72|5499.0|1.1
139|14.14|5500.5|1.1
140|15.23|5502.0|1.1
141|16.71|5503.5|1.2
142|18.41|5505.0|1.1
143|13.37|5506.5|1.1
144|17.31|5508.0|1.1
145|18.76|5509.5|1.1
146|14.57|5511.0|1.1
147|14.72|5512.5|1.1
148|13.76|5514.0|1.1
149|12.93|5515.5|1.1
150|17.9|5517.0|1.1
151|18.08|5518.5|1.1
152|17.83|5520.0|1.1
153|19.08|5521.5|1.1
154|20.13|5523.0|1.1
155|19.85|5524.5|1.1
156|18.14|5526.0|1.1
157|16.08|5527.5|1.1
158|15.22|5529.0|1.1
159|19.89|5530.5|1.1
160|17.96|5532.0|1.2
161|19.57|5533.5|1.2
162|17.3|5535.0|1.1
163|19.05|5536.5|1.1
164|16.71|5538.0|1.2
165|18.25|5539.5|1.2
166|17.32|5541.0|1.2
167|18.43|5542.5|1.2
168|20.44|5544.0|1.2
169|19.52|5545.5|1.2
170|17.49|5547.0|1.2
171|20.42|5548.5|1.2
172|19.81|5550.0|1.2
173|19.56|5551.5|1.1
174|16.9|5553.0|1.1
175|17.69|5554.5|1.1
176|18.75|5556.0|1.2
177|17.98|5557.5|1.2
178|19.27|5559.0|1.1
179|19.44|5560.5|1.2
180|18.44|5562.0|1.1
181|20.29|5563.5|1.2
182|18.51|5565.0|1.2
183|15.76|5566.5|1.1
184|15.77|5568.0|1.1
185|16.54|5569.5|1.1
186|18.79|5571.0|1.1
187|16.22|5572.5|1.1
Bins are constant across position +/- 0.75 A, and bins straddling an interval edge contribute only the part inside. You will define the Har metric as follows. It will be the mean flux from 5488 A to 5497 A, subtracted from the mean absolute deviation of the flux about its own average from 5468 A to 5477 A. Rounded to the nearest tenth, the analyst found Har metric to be -16.4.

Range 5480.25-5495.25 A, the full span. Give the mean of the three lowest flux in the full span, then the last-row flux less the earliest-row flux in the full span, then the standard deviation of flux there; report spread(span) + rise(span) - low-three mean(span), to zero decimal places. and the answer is -10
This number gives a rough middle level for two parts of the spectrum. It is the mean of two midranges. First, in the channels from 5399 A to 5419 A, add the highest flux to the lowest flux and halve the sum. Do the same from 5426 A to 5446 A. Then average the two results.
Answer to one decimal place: 16.4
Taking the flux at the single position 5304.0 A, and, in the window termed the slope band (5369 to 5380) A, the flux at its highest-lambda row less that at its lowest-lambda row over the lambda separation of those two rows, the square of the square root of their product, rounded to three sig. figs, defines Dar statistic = 11.7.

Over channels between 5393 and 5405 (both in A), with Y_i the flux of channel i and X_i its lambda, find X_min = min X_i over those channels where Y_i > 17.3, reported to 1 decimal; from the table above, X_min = 5395.5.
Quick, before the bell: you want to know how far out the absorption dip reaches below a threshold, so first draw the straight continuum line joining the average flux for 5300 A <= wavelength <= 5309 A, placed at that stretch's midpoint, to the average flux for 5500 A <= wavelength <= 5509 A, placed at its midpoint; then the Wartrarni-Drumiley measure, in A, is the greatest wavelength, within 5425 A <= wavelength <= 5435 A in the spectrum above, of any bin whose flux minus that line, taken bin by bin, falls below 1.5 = 5434.5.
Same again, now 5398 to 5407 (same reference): 5406.0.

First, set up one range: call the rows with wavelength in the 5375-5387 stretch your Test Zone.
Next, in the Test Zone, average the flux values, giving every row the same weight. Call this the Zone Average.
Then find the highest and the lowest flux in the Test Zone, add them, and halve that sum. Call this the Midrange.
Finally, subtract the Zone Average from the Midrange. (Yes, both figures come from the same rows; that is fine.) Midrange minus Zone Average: -0.5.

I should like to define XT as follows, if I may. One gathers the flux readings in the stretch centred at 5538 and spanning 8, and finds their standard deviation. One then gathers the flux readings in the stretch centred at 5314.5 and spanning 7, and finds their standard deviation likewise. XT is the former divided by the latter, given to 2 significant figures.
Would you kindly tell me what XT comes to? 0.89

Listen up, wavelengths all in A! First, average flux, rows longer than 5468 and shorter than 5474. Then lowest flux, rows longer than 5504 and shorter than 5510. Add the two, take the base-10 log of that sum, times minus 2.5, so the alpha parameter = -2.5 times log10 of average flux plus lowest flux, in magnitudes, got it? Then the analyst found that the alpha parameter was -3.70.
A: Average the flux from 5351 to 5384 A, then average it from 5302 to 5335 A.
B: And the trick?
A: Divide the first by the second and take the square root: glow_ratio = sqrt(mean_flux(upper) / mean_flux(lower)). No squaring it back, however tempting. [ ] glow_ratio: 1.04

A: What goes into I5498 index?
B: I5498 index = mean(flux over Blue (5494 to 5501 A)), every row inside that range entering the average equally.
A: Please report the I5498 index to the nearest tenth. 16.6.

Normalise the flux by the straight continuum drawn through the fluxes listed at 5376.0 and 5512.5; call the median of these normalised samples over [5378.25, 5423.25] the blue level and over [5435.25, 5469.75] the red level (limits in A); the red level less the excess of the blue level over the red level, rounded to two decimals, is 1.07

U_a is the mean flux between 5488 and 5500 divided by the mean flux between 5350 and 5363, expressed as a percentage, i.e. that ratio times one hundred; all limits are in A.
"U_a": 104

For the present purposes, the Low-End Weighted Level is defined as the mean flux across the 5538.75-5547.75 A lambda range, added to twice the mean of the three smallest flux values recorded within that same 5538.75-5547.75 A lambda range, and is 54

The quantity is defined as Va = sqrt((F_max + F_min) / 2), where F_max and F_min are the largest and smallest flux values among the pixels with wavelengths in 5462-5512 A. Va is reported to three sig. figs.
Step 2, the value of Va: 4.01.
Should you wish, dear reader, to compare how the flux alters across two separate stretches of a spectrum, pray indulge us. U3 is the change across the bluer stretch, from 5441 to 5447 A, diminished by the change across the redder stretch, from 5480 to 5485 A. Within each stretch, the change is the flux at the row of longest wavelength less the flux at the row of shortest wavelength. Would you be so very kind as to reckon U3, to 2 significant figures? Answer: -8.5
